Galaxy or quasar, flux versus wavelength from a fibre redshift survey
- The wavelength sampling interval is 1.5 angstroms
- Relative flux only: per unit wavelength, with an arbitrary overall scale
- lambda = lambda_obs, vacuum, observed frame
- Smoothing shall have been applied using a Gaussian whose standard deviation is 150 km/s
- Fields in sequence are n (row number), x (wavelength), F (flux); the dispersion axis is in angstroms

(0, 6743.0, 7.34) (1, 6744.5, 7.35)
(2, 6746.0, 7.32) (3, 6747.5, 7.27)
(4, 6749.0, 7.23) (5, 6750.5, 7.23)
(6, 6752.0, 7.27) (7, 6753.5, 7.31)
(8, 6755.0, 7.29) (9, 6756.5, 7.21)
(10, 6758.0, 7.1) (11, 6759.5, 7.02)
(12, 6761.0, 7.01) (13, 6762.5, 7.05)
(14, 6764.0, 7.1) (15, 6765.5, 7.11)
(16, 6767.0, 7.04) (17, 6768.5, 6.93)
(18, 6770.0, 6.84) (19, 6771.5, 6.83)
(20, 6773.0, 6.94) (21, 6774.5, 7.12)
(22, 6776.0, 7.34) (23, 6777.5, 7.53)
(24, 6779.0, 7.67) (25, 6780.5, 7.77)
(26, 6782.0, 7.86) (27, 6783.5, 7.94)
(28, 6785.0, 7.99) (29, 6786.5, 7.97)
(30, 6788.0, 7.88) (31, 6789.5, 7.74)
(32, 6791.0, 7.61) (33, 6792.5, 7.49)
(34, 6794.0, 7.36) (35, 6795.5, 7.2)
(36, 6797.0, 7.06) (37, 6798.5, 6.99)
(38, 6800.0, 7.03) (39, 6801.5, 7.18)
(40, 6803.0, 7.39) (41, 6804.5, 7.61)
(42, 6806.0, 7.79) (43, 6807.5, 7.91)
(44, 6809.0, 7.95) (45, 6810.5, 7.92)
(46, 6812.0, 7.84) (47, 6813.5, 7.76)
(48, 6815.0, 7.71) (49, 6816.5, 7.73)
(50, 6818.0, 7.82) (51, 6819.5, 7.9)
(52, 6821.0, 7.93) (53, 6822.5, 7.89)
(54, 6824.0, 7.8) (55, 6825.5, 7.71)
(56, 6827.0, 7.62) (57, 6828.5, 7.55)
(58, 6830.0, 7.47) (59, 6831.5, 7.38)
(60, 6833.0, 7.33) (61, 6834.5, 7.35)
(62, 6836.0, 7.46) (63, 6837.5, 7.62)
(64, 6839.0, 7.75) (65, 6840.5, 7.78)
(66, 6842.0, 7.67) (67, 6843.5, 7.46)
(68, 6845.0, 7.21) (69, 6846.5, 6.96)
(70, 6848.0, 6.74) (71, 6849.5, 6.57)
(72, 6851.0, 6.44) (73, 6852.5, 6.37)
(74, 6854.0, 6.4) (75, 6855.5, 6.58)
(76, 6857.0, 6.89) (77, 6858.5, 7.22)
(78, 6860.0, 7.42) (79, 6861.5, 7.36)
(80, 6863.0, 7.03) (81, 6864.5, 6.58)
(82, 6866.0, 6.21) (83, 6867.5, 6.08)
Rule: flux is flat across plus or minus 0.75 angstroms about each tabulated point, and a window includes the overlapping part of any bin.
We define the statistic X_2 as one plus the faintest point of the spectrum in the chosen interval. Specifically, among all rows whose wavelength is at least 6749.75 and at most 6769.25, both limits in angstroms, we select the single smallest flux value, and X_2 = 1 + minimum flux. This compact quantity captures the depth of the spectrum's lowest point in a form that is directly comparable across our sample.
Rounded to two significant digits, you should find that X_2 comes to 7.9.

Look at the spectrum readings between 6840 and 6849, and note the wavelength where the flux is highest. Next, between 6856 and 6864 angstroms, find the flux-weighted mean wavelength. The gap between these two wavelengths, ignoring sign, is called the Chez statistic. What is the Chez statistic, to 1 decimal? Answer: 19.5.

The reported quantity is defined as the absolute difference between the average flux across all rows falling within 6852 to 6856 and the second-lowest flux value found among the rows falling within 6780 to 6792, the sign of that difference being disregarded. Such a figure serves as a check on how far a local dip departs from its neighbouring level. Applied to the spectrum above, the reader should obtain 1.3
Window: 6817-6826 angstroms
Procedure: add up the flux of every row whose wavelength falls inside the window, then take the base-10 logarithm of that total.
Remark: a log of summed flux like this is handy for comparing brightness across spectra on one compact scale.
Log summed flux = 1.67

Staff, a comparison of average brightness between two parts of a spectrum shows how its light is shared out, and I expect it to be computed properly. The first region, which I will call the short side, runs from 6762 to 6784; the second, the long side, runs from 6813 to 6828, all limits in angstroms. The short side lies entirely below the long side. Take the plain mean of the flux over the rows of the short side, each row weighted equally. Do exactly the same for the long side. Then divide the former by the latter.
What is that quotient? 0.93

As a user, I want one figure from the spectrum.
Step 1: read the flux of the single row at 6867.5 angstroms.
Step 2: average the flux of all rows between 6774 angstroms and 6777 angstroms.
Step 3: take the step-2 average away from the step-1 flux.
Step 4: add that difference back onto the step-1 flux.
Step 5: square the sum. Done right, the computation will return 24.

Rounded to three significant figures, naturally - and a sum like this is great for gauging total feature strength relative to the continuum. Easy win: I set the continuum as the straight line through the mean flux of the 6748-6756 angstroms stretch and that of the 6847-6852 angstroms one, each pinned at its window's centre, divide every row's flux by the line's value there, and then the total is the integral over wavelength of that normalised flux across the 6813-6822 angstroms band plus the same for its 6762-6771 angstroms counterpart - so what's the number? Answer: 19.1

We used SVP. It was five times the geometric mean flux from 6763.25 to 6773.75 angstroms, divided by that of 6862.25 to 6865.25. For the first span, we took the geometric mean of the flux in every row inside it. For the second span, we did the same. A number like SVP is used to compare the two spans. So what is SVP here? 5.12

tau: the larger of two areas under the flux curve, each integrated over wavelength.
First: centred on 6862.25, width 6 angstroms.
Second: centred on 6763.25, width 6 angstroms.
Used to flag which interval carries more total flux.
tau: 42.6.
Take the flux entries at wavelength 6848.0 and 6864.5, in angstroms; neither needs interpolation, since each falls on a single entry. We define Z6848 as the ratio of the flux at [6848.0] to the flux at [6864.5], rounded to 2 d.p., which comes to 1.02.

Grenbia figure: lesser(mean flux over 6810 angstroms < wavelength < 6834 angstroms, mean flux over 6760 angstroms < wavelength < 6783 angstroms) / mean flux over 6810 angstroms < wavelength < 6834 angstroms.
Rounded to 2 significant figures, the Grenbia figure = 0.94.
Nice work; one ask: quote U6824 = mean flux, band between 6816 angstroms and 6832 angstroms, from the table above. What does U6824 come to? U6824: 7.71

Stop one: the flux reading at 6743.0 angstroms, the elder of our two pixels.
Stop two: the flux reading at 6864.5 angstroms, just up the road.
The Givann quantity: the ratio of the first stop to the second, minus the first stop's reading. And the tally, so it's -6.22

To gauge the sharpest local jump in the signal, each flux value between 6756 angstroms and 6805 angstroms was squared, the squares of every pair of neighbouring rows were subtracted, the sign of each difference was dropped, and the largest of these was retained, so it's 3.3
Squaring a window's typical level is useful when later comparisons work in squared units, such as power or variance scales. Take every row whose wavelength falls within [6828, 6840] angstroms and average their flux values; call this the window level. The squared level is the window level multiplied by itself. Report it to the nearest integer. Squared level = 56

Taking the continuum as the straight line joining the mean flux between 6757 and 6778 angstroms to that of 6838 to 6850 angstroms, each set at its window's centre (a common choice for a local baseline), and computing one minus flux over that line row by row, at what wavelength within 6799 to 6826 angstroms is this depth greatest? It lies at 6800.0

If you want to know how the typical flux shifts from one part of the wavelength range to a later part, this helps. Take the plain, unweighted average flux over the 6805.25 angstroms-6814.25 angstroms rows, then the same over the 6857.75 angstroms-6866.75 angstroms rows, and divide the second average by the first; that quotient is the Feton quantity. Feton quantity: 0.89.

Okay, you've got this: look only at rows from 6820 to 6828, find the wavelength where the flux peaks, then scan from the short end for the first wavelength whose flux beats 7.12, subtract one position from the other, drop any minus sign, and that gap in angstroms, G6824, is 0.0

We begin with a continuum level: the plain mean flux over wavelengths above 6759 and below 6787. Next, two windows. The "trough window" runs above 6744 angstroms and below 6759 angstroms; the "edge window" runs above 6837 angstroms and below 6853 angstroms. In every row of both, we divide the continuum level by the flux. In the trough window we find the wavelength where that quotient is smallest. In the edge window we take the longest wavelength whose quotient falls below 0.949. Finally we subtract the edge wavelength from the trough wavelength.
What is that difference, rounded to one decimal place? -96.0 angstroms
